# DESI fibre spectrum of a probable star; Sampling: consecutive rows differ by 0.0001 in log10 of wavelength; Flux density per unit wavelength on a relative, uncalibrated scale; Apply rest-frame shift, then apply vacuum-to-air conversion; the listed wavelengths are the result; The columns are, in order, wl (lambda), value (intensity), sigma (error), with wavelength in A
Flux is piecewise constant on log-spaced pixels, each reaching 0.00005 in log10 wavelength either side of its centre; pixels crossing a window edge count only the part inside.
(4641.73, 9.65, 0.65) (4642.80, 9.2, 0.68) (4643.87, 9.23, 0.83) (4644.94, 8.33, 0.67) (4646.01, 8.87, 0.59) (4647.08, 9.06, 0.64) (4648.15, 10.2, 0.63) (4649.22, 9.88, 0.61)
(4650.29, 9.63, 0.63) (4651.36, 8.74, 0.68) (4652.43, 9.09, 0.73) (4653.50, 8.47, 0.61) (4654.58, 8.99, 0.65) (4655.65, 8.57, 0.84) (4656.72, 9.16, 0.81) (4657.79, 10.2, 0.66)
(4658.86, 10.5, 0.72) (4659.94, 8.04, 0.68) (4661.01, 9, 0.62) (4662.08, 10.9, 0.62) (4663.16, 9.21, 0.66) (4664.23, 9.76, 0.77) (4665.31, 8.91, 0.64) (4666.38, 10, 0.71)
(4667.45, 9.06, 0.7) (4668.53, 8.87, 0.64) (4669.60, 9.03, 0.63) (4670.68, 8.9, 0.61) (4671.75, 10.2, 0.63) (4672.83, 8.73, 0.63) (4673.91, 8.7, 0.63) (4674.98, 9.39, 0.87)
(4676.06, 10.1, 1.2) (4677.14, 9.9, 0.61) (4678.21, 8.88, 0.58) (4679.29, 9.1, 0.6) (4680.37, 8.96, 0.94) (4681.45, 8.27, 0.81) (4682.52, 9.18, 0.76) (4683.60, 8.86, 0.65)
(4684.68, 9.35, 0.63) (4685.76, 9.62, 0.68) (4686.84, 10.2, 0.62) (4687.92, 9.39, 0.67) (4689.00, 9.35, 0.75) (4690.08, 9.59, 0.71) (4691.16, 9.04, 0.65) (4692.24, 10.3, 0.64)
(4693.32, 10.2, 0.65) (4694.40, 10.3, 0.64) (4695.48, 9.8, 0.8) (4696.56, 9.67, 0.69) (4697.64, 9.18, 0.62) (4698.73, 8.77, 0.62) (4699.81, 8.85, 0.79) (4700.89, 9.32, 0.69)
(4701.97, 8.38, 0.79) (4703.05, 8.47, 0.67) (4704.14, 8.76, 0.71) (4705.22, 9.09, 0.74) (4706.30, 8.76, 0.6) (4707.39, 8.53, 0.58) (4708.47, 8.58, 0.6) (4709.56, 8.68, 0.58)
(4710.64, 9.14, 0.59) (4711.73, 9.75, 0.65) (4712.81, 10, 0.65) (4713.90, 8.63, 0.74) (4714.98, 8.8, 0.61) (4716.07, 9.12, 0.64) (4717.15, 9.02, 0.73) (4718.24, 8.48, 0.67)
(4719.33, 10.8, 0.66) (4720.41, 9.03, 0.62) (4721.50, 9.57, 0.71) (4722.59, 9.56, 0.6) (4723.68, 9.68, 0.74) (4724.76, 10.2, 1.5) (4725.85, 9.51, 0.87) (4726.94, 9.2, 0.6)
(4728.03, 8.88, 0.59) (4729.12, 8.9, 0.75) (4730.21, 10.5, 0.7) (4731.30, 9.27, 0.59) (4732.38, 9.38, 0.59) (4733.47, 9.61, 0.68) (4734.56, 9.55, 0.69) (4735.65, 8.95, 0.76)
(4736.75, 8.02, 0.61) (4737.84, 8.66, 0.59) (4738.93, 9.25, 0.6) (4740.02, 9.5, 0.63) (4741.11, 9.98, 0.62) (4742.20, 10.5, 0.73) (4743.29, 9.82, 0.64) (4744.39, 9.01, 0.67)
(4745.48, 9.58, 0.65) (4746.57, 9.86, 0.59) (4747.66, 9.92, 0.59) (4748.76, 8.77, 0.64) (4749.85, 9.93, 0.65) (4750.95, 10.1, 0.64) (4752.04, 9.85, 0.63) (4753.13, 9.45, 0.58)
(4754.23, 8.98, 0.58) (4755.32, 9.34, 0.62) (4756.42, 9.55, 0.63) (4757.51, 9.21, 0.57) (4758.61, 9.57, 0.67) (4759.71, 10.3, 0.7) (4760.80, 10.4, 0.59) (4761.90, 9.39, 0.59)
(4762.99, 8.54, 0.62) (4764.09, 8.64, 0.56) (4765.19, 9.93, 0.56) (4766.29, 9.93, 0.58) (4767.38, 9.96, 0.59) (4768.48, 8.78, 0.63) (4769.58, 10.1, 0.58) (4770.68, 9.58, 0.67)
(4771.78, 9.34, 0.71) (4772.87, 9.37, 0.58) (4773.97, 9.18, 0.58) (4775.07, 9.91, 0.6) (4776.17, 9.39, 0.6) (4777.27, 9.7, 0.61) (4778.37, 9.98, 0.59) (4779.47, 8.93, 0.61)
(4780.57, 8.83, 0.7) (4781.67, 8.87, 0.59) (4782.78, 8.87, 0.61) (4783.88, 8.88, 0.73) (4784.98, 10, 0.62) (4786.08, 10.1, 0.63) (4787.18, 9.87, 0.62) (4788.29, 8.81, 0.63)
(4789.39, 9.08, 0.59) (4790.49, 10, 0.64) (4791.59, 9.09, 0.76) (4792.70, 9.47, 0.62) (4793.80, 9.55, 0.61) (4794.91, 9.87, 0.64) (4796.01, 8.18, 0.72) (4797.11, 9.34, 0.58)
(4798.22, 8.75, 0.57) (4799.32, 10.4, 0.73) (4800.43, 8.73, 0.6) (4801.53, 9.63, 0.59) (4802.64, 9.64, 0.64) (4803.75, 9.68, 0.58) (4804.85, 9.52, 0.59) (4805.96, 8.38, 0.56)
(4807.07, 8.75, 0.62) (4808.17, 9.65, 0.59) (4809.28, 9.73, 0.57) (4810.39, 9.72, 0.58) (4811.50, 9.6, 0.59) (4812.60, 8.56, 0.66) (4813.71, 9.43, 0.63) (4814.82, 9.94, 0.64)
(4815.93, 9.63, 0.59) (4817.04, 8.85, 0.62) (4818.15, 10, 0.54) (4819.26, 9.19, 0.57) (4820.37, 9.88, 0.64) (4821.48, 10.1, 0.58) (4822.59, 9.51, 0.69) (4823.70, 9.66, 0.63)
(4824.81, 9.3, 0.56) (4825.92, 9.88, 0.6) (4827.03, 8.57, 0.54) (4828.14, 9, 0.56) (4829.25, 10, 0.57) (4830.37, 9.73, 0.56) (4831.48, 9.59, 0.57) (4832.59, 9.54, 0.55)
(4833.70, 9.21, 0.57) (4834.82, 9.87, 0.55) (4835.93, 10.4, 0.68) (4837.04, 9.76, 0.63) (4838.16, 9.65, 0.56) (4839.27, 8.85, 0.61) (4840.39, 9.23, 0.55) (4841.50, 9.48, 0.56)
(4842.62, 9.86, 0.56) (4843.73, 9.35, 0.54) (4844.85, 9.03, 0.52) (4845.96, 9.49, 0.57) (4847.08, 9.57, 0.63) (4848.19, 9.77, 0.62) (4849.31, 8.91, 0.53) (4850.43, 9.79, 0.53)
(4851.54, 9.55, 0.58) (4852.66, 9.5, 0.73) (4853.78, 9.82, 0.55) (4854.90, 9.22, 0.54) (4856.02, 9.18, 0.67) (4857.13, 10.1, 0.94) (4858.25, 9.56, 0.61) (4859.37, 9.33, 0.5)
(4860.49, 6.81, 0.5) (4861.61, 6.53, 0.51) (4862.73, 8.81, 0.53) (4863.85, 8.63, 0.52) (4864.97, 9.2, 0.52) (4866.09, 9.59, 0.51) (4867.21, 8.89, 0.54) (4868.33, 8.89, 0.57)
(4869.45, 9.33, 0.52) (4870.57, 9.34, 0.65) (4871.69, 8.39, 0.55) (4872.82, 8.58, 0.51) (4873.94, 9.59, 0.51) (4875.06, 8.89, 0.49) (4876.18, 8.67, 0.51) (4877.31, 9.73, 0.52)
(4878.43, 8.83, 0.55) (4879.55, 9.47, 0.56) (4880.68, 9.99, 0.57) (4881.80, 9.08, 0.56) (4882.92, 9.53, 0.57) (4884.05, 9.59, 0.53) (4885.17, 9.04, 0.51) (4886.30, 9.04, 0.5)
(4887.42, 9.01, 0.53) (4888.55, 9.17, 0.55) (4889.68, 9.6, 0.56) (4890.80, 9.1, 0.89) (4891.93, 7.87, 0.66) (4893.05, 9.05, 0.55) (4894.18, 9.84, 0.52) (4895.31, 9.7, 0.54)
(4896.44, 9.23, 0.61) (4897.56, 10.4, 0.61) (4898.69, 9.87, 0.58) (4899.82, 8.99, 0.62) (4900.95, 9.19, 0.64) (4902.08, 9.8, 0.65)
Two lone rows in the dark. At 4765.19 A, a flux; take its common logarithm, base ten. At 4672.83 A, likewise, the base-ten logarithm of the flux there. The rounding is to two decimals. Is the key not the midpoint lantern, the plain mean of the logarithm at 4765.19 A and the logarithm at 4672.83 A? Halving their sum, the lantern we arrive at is 0.97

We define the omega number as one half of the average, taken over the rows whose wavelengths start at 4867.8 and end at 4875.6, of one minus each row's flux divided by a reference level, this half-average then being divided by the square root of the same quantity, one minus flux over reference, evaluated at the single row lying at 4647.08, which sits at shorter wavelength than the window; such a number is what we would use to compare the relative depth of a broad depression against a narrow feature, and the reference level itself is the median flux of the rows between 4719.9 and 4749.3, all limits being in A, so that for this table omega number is 0.12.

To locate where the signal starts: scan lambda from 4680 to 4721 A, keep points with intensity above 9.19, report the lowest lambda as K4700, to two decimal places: 4684.68 A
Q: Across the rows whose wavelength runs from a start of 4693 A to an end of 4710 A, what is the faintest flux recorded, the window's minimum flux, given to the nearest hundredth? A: 8.38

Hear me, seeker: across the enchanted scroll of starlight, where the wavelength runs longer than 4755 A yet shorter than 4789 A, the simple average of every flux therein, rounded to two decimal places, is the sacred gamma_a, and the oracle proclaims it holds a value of 9.46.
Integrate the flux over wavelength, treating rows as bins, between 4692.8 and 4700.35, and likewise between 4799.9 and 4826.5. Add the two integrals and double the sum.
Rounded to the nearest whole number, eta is 647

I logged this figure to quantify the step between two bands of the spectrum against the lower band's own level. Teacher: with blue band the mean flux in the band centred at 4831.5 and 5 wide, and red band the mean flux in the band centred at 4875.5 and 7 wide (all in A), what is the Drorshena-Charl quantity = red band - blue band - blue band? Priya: -10.2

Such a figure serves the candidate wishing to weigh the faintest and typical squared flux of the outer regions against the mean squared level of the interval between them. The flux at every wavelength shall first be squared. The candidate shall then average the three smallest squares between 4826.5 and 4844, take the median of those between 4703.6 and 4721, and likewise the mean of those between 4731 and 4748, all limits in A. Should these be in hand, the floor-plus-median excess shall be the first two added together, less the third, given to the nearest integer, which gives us 68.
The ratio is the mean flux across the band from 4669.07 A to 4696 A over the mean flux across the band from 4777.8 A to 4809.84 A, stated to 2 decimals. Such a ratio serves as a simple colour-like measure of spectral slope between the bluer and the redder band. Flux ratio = 1.01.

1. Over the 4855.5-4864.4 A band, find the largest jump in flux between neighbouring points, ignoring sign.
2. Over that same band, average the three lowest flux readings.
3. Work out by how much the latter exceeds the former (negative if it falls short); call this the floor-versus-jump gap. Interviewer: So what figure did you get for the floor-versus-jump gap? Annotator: 4.80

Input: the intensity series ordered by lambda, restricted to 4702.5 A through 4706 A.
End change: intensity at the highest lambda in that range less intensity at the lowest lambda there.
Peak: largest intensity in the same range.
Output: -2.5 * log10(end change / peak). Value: 2.9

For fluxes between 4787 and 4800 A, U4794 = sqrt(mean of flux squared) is 9.39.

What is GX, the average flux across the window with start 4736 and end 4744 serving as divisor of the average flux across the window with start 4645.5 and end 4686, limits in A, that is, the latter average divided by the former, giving 0.99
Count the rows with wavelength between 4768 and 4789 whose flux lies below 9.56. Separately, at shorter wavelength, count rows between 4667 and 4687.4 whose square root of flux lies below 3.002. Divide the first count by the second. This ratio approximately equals 1.4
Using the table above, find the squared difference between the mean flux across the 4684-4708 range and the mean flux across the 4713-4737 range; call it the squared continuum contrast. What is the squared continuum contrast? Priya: 0.000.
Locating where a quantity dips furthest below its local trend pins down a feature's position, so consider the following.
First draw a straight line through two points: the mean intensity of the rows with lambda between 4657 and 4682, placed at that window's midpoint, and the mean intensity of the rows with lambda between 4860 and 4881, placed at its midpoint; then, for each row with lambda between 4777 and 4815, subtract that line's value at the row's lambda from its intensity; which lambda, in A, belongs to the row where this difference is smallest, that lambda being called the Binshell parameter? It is 4796.01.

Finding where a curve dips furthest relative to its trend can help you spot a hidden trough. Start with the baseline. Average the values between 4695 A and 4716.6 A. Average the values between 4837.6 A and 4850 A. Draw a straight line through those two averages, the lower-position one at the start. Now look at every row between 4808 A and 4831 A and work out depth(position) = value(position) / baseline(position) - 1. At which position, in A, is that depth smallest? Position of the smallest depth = 4827.03 A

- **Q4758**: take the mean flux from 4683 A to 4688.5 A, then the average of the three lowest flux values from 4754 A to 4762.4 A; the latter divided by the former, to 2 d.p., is 0.97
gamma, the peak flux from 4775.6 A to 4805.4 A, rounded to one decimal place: 10.4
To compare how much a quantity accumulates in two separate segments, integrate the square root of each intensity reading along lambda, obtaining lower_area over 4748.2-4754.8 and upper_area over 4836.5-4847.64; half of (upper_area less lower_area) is 7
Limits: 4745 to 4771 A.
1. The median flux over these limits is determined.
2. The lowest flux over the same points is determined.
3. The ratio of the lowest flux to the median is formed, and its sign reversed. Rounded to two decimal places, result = -0.89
